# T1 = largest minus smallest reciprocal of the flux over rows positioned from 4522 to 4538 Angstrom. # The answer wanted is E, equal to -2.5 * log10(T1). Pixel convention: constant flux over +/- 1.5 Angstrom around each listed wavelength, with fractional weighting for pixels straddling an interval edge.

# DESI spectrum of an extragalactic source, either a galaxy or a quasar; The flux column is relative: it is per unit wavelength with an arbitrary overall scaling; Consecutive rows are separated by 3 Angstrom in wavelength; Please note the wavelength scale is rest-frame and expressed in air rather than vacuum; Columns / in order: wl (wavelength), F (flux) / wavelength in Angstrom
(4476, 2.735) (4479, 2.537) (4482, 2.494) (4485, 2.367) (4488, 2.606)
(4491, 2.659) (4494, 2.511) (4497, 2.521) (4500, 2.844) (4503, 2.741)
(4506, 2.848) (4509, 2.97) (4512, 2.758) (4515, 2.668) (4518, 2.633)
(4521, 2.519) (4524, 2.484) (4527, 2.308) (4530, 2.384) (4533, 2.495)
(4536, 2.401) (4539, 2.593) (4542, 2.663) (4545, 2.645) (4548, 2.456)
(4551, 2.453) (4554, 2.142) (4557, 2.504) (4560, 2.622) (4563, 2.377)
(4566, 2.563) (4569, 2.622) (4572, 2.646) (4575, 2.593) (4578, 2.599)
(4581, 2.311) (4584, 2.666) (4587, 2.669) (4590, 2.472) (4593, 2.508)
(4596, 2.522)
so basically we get 3.72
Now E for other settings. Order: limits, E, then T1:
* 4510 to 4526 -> 3.49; 0.040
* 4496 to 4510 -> 3.06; 0.060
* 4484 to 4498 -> 3.33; 0.046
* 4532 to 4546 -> 3.47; 0.041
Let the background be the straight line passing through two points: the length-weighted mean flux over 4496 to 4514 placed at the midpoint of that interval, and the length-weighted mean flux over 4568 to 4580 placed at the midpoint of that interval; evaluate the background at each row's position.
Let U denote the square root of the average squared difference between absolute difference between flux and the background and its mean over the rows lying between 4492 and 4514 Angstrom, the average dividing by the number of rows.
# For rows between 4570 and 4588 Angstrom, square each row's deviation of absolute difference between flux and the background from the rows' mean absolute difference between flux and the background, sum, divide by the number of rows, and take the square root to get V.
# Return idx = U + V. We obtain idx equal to 0.20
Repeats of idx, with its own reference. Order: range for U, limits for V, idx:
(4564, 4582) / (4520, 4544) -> 0.21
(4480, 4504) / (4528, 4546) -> 0.26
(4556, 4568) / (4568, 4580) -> 0.10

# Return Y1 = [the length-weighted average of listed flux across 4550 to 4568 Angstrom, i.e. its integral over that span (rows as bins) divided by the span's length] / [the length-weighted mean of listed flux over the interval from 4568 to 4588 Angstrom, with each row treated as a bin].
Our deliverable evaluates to 0.948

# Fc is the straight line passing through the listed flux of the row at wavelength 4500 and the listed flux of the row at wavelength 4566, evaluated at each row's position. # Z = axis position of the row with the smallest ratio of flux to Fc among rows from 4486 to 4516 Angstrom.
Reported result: 4494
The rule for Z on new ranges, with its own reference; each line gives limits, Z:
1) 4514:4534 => 4527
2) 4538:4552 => 4548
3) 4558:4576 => 4563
